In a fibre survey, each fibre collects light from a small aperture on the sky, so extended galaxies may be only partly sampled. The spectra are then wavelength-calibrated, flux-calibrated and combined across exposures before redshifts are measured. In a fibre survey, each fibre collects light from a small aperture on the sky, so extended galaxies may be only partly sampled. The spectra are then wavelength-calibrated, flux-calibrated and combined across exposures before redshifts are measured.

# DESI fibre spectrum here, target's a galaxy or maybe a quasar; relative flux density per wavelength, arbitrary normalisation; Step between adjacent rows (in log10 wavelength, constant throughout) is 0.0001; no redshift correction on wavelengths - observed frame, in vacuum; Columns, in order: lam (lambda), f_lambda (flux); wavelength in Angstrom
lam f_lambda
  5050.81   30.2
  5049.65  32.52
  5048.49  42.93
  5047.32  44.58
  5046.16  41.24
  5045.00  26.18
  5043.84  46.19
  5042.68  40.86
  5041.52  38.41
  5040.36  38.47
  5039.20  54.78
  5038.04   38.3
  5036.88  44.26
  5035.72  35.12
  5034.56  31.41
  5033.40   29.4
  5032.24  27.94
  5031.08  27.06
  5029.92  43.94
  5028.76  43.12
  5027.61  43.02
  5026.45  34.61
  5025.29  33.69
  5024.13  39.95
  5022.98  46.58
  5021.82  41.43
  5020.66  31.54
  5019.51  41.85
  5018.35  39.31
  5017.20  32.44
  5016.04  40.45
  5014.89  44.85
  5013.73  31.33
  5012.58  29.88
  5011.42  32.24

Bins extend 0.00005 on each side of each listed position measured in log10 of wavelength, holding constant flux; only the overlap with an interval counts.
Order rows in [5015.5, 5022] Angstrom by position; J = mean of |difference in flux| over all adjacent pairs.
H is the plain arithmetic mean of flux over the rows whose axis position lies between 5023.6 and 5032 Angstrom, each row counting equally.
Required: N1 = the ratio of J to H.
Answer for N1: 0.20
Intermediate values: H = 38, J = 8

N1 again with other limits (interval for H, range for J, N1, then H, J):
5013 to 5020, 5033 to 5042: 0.20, 38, 8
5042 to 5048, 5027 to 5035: 0.09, 40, 4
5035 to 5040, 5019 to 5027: 0.15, 43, 7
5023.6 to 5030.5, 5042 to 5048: 0.28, 40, 11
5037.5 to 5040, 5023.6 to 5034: 0.10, 47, 4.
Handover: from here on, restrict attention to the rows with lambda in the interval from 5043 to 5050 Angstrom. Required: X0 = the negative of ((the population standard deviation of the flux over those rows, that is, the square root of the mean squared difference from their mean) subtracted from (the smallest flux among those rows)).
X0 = -19.0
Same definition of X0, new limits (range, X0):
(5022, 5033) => -20.3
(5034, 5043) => -24.9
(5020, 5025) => -26.1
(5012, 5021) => -24.5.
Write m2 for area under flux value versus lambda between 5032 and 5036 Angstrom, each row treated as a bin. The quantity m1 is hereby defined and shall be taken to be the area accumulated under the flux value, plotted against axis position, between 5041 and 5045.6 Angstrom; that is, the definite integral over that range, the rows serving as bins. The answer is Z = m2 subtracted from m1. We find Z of 51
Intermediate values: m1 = 175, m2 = 124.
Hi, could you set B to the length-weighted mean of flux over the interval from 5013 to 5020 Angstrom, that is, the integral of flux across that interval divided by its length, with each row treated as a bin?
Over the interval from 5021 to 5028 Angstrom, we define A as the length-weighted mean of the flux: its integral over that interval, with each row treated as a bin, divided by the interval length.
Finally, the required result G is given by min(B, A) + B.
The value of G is 76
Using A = 39.5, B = 38.1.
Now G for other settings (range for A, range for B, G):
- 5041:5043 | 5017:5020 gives 77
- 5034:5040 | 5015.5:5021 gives 75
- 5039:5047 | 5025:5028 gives 74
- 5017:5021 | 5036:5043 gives 79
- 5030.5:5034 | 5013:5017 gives 66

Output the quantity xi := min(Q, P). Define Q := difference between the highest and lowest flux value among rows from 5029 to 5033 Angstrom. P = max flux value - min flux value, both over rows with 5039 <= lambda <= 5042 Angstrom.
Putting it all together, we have 16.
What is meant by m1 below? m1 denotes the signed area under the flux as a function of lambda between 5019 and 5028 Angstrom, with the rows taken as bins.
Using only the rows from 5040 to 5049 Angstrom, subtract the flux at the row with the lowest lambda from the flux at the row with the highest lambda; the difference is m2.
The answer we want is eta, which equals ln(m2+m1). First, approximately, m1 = 351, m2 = 4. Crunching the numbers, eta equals 5.87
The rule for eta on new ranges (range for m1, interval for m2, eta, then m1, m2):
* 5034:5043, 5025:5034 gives 5.88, 362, -4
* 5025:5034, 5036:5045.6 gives 5.70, 318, -18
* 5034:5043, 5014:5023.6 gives 5.90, 362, 2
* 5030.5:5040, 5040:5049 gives 5.85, 343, 4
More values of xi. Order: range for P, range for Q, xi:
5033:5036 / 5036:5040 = 6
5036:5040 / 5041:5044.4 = 8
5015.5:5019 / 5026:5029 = 8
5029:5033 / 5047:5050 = 12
